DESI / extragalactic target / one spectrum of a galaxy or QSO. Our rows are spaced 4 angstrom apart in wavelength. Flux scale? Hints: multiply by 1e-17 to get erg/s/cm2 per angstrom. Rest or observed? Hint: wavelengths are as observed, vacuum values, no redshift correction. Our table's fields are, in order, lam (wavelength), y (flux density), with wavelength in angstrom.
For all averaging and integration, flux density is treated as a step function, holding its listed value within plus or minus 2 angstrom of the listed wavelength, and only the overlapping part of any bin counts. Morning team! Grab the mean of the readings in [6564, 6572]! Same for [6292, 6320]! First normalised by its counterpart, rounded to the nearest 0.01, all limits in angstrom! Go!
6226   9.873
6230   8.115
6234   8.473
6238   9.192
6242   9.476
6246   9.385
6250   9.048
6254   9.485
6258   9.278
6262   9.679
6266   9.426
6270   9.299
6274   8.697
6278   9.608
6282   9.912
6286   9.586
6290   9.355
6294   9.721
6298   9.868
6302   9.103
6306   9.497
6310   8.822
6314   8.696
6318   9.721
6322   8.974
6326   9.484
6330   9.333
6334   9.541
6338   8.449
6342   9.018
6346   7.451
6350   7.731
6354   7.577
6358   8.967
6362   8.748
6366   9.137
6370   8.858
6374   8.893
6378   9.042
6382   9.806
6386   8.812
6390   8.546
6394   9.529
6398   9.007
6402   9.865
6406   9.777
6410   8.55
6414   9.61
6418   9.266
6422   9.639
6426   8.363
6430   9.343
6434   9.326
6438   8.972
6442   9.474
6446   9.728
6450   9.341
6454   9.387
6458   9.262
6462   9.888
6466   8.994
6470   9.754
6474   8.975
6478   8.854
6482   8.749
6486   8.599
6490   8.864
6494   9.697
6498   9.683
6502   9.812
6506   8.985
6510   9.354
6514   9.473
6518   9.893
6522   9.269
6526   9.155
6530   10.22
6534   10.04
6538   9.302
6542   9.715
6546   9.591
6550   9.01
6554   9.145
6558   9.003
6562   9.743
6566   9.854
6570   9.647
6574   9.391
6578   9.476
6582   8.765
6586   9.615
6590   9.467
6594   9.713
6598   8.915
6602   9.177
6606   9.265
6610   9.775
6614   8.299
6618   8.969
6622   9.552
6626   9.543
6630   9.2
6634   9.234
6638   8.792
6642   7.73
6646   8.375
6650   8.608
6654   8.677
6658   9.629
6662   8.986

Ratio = 1.04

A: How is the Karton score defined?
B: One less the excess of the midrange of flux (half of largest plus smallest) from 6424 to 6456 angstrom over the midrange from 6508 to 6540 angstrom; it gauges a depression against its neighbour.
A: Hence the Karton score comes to 1.6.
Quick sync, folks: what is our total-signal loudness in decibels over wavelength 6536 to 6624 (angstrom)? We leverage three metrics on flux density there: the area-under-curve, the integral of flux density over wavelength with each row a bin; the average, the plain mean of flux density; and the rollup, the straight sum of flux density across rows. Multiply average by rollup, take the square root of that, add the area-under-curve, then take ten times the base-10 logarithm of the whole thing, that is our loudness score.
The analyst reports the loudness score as 29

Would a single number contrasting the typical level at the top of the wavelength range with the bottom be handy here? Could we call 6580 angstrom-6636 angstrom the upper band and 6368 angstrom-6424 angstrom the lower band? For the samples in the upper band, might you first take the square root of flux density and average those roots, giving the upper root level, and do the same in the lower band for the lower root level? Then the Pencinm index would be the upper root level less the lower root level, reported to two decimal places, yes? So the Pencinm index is 0.00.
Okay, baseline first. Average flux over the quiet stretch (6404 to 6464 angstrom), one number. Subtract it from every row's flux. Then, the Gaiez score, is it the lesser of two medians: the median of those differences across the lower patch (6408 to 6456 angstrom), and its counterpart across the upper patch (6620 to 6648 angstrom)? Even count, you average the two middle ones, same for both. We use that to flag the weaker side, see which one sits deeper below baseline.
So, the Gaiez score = -0.13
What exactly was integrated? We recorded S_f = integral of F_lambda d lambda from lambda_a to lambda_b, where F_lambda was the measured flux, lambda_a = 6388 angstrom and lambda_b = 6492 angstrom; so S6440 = 959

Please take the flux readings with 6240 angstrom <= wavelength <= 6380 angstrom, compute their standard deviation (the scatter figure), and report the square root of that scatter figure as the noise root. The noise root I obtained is 0.77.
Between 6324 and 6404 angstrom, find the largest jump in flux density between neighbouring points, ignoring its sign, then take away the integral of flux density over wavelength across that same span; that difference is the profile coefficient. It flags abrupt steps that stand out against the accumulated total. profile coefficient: -710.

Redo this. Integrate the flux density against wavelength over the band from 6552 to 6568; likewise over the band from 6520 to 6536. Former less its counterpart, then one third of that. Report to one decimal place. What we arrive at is -1.3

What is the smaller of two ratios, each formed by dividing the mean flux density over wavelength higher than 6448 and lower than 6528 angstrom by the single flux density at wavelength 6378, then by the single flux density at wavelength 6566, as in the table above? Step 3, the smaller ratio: 0.94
